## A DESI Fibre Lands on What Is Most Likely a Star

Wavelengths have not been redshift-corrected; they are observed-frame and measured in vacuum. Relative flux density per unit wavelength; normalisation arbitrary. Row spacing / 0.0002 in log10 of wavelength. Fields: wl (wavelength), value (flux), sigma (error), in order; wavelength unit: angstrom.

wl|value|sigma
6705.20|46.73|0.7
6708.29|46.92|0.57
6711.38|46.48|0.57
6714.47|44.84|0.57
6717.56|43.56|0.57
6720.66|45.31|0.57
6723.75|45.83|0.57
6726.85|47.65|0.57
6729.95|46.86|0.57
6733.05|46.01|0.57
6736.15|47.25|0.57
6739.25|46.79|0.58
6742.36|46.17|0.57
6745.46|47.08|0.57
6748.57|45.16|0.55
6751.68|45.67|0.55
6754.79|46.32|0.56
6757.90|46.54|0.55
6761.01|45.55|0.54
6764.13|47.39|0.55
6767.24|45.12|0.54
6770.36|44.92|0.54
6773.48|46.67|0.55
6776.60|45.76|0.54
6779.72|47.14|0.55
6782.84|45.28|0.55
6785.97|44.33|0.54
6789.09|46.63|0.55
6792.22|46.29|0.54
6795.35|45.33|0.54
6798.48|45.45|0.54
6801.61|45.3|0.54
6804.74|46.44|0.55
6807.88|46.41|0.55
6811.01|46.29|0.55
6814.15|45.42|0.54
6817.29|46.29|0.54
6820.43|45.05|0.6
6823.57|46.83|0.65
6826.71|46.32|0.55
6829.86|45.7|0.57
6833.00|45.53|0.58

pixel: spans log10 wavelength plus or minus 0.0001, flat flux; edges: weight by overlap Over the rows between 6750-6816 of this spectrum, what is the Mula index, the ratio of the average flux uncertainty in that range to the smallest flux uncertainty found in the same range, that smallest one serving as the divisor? 1.011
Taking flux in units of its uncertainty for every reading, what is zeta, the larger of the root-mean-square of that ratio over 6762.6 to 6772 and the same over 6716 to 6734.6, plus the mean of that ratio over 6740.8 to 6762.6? 167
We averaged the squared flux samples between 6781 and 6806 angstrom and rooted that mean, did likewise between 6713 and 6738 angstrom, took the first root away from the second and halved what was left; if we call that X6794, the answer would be 0.15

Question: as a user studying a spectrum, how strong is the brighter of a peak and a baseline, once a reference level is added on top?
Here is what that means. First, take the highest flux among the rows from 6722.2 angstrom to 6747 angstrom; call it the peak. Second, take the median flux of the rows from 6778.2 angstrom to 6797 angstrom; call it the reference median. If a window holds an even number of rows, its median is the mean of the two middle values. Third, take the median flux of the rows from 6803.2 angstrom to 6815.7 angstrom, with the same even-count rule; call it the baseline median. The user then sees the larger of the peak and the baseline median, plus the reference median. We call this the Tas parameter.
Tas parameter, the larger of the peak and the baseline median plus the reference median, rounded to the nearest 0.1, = 93.5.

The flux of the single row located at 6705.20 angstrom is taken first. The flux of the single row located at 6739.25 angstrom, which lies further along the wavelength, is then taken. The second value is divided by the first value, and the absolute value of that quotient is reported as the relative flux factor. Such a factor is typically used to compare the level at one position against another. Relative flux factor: 1.00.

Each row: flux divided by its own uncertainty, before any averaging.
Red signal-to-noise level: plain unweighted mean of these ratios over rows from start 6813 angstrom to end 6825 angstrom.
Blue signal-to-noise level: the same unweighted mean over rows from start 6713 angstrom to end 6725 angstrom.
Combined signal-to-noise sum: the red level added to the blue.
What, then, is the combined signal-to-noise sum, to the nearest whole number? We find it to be 158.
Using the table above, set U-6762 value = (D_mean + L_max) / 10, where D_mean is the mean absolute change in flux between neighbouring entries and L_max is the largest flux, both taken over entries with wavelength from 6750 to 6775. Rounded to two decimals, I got 4.85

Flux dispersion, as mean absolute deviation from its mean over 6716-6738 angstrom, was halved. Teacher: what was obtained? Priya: 0.51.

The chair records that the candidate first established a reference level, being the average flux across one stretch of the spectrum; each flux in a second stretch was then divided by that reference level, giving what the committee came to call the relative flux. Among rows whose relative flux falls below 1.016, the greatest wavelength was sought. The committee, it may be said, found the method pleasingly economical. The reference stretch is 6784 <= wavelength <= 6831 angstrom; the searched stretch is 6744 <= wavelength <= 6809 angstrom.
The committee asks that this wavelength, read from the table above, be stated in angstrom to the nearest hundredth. 6807.88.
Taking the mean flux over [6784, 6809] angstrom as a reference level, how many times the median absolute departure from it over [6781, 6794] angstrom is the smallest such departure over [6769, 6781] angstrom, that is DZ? 0.0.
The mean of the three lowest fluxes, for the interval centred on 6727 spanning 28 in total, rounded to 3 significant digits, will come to 44.6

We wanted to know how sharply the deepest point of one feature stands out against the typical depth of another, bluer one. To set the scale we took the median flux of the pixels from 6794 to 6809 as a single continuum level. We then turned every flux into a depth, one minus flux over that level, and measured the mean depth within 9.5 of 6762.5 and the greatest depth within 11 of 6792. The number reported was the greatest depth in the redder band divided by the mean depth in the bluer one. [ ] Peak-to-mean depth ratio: -2.1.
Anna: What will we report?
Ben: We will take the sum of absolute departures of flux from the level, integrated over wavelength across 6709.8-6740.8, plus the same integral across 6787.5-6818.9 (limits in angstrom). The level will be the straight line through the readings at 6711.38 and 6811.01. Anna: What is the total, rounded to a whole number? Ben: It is 43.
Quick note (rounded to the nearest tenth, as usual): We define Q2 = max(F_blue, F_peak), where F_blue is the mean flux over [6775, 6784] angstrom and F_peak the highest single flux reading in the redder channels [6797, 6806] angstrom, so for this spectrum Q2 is 46.4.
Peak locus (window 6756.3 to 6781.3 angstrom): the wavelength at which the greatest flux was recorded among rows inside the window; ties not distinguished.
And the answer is 6764.13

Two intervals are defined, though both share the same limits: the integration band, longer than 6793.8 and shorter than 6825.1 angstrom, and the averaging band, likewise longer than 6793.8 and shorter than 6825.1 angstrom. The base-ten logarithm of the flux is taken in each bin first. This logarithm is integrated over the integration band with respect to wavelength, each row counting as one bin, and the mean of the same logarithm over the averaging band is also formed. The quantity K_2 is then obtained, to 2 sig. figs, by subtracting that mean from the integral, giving 50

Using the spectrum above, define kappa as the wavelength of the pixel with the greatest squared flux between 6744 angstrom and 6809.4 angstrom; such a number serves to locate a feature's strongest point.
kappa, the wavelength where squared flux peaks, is 6764.13 angstrom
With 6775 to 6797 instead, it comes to 6779.72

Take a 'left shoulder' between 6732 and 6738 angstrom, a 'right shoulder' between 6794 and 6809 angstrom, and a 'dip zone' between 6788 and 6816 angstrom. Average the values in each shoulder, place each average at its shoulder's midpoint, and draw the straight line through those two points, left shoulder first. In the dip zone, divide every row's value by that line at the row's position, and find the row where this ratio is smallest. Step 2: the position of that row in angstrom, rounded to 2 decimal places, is 6795.35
